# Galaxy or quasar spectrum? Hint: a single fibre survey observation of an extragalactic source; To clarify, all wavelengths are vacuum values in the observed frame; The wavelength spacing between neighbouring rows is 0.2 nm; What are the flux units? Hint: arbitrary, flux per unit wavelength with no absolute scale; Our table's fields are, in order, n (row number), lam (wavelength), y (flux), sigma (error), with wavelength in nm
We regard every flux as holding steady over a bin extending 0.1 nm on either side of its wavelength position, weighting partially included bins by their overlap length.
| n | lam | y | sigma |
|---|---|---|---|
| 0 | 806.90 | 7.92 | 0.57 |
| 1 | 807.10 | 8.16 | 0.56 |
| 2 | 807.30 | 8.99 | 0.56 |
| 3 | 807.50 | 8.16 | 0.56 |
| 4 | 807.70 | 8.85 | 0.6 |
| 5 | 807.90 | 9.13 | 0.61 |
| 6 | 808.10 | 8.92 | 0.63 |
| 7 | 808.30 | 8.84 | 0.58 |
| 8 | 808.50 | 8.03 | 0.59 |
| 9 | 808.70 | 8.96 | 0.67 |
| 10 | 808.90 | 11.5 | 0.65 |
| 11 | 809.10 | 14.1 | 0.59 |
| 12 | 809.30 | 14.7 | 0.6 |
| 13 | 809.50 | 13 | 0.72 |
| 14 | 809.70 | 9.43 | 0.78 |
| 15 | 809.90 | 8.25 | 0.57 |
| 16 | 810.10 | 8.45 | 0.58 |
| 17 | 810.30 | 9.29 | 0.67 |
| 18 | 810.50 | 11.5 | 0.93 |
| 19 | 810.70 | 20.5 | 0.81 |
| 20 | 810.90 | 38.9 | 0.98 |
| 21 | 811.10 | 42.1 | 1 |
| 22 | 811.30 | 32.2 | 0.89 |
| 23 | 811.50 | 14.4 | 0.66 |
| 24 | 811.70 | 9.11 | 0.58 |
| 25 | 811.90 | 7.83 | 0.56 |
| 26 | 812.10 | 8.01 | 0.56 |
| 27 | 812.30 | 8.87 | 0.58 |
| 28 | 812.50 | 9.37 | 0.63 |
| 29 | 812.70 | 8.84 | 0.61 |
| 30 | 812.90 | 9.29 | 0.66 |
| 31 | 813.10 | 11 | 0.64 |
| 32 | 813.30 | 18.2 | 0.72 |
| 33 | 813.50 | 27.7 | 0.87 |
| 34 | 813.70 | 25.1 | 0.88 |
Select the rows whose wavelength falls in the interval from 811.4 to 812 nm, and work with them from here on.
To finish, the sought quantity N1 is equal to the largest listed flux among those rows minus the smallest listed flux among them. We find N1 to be 6.6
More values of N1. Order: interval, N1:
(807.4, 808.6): 1.1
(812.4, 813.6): 18.9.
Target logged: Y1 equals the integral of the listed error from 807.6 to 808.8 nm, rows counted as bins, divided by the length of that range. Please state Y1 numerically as 0.61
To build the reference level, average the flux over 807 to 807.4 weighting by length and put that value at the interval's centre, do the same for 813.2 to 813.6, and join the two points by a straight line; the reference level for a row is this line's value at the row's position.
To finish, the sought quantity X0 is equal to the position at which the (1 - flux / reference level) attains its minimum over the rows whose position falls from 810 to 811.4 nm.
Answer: 811.10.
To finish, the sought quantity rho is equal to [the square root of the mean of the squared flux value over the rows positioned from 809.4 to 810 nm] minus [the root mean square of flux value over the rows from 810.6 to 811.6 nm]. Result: -21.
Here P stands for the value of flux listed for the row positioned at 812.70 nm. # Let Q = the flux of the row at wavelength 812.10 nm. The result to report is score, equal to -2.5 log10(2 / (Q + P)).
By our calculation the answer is 2.31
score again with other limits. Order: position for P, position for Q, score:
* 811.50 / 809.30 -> 2.91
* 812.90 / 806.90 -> 2.34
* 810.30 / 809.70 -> 2.43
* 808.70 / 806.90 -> 2.32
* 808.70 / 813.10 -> 2.50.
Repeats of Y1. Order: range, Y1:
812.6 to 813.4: 0.66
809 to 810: 0.65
